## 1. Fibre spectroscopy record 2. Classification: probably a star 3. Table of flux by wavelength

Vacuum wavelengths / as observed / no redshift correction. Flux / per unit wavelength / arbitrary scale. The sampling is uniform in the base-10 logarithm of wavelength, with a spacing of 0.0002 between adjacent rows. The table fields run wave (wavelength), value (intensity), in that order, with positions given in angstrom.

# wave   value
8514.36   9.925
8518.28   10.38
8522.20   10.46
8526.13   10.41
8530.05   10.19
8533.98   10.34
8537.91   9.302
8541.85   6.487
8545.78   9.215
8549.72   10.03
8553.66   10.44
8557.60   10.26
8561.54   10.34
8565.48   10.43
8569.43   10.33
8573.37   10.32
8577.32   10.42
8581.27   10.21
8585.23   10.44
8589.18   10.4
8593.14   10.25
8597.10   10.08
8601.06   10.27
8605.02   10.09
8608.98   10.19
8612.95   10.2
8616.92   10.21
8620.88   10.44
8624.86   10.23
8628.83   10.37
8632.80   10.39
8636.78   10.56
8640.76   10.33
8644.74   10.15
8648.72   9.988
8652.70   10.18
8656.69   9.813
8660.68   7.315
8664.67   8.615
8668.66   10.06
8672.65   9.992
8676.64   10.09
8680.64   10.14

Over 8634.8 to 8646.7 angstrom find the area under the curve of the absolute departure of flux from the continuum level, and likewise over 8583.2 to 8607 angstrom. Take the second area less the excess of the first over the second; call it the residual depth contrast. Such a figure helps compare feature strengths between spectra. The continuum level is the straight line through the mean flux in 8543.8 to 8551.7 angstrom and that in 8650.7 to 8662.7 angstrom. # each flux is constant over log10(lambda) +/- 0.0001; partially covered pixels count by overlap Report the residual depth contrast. 27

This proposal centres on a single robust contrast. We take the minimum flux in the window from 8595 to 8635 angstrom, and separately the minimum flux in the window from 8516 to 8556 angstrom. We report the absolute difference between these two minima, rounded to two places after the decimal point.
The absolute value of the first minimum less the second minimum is 3.59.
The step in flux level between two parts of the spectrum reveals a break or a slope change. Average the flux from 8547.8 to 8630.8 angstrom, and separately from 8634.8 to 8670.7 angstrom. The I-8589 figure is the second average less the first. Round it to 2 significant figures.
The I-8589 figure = -0.62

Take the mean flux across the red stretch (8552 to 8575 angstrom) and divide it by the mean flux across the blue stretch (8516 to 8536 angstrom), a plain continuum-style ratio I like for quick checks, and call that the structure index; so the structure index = 1.00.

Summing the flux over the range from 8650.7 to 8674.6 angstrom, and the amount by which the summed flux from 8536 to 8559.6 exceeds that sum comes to -0.2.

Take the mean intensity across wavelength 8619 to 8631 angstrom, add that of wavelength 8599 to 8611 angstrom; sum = 20.5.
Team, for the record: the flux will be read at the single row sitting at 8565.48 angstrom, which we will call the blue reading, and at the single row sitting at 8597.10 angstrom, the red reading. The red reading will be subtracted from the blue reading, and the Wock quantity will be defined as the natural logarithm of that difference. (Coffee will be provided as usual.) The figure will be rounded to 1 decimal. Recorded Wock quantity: -1.0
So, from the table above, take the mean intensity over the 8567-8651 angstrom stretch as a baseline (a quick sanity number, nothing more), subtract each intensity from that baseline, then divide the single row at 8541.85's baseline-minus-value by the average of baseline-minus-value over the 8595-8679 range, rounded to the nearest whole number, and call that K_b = 13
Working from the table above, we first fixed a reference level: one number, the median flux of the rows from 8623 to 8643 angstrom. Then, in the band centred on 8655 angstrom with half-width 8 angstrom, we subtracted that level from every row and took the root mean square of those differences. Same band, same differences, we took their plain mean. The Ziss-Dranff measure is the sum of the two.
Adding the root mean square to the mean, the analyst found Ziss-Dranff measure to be 0.5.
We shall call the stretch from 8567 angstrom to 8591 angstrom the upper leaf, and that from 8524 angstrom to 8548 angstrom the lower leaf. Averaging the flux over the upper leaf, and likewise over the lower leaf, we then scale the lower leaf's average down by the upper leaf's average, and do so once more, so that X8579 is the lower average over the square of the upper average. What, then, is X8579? 0.087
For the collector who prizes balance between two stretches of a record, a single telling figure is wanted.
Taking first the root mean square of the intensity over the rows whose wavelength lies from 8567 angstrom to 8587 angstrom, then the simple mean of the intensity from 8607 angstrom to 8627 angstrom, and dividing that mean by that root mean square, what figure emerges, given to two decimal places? 0.99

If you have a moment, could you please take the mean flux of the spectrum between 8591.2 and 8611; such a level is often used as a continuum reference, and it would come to 10.2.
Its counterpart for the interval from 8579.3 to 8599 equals 10.3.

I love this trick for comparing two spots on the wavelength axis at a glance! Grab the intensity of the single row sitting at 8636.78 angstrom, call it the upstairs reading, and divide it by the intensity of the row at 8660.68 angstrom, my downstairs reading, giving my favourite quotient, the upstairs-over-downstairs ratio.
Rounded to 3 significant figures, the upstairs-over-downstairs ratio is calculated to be 1.44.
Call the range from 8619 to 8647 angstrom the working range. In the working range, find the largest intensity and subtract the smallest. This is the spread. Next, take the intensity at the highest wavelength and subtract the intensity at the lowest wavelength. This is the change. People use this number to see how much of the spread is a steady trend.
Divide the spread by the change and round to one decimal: -1.4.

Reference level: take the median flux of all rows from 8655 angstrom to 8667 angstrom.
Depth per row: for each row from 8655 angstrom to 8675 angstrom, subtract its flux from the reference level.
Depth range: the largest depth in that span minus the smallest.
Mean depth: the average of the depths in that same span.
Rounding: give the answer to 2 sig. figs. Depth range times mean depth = -1.5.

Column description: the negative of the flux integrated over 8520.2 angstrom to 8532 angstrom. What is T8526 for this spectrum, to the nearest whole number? -122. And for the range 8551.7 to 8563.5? -122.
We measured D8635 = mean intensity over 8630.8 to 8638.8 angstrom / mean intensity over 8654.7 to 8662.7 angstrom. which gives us 1.22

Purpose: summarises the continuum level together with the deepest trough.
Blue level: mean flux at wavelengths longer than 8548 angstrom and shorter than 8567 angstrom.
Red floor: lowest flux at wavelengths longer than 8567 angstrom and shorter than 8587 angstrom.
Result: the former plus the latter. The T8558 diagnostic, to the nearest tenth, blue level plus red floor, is 20.5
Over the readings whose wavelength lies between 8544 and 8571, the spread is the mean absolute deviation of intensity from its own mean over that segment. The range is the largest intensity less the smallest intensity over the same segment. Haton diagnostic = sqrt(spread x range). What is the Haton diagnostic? 0.61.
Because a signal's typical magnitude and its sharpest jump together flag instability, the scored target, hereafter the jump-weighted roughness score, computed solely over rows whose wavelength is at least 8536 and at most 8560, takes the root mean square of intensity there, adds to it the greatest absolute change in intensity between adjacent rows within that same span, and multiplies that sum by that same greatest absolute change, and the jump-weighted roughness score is 34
